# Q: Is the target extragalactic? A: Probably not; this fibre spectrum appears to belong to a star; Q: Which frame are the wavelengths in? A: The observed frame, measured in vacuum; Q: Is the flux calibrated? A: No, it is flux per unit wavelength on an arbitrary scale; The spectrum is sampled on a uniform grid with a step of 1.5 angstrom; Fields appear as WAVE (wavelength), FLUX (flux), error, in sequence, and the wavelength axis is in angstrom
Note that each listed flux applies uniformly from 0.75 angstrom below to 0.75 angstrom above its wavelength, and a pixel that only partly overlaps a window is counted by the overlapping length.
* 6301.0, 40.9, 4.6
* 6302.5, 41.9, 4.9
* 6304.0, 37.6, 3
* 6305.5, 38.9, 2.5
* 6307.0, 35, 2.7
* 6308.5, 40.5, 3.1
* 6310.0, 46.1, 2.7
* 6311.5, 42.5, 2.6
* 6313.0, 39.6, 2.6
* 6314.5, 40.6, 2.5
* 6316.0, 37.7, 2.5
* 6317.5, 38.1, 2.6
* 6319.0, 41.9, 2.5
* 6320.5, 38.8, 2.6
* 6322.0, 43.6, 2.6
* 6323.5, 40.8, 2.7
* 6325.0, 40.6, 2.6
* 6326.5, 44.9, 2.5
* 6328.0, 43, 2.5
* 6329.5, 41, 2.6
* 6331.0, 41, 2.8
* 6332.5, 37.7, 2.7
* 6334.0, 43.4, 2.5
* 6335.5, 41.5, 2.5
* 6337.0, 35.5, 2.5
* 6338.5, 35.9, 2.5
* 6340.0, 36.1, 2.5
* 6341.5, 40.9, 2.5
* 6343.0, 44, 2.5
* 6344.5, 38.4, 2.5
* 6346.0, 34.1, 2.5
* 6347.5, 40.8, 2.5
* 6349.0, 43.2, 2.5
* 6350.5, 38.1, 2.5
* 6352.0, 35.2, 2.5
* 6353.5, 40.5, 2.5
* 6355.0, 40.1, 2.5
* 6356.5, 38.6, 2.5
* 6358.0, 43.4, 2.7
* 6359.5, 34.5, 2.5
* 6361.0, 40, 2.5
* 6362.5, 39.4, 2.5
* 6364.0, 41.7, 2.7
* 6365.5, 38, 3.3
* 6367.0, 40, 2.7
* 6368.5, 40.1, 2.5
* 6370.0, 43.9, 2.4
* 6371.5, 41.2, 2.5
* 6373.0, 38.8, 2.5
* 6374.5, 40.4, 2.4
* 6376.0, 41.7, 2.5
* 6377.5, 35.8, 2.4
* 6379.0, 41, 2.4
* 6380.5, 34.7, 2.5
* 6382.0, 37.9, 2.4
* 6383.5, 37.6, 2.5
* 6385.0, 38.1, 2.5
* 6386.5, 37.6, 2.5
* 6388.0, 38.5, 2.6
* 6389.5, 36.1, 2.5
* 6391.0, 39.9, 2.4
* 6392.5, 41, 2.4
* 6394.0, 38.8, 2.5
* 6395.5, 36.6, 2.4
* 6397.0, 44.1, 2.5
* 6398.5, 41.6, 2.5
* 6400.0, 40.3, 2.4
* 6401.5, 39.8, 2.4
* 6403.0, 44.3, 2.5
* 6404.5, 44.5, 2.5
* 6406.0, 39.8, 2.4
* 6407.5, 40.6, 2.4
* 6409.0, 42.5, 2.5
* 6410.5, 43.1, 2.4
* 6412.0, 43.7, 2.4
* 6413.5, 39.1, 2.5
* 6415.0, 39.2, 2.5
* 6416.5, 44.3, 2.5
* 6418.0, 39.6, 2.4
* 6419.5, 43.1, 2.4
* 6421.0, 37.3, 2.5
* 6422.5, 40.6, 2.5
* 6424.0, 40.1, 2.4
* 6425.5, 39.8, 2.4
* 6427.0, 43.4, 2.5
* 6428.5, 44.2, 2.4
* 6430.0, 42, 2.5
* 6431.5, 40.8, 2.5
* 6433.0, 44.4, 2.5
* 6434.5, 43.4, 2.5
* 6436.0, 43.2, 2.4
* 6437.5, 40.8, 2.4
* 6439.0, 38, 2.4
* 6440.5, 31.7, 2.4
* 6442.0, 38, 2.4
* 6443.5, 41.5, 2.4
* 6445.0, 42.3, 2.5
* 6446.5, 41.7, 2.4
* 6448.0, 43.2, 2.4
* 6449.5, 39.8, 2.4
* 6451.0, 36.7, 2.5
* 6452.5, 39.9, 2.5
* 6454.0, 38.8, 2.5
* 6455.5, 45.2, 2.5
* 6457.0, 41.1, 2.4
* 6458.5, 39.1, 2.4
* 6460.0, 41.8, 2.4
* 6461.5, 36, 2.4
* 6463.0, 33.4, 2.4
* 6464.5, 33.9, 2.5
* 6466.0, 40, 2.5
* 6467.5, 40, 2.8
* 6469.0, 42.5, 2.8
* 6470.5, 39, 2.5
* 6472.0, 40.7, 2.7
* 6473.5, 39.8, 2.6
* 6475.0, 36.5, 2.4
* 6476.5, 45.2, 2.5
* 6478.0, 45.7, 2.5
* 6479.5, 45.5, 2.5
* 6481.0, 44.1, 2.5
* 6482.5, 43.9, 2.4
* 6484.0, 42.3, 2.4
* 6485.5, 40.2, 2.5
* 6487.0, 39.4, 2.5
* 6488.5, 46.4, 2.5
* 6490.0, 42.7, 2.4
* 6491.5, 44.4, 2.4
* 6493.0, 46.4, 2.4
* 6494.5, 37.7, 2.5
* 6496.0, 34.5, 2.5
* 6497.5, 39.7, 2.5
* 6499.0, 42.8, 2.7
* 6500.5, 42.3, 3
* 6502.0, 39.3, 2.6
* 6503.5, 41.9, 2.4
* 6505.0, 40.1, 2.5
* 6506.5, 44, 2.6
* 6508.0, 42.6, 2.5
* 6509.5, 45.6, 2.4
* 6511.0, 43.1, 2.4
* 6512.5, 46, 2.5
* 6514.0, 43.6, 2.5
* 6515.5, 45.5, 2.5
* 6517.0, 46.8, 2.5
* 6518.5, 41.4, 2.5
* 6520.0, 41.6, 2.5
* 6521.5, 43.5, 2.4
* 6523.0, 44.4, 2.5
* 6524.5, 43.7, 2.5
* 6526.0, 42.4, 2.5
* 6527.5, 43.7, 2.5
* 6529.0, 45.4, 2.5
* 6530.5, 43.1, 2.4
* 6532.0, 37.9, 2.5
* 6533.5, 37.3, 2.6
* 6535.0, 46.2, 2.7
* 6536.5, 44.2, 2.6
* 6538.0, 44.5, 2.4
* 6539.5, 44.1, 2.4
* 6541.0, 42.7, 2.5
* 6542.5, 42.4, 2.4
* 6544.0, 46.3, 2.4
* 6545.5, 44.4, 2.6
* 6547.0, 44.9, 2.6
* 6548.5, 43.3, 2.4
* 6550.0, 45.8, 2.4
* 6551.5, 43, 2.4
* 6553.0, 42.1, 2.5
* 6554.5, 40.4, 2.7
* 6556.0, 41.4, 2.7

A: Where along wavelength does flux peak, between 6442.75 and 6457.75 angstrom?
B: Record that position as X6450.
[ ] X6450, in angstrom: 6455.5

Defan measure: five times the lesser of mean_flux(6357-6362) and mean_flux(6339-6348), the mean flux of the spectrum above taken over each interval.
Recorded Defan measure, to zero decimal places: 195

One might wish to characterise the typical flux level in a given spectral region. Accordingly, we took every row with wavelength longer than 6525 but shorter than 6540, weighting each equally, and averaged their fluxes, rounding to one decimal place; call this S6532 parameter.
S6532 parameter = 42.9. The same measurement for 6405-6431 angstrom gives 41.3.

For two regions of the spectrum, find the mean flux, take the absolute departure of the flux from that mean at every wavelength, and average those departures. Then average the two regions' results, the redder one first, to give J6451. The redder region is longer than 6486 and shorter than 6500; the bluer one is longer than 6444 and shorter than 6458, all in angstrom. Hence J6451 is 2.6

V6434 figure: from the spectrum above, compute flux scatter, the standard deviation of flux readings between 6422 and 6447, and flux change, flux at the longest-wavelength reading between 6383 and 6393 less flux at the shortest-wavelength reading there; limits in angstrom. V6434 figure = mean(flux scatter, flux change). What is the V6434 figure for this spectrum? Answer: 3.2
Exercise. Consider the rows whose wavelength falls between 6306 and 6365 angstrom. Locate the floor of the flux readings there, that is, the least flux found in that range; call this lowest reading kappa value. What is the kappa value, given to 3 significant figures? 34.1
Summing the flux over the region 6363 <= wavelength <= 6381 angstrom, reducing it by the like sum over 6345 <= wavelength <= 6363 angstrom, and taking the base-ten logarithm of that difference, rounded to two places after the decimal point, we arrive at 0.97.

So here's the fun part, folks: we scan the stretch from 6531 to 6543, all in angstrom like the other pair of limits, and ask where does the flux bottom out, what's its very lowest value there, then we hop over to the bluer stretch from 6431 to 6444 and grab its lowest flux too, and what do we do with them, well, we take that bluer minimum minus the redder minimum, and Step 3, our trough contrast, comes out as -6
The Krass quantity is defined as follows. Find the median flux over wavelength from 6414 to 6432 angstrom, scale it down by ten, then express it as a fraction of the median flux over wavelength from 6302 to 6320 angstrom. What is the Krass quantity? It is 0.102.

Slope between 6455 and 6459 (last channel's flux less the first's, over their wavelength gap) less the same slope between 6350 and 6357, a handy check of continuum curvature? -2.1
